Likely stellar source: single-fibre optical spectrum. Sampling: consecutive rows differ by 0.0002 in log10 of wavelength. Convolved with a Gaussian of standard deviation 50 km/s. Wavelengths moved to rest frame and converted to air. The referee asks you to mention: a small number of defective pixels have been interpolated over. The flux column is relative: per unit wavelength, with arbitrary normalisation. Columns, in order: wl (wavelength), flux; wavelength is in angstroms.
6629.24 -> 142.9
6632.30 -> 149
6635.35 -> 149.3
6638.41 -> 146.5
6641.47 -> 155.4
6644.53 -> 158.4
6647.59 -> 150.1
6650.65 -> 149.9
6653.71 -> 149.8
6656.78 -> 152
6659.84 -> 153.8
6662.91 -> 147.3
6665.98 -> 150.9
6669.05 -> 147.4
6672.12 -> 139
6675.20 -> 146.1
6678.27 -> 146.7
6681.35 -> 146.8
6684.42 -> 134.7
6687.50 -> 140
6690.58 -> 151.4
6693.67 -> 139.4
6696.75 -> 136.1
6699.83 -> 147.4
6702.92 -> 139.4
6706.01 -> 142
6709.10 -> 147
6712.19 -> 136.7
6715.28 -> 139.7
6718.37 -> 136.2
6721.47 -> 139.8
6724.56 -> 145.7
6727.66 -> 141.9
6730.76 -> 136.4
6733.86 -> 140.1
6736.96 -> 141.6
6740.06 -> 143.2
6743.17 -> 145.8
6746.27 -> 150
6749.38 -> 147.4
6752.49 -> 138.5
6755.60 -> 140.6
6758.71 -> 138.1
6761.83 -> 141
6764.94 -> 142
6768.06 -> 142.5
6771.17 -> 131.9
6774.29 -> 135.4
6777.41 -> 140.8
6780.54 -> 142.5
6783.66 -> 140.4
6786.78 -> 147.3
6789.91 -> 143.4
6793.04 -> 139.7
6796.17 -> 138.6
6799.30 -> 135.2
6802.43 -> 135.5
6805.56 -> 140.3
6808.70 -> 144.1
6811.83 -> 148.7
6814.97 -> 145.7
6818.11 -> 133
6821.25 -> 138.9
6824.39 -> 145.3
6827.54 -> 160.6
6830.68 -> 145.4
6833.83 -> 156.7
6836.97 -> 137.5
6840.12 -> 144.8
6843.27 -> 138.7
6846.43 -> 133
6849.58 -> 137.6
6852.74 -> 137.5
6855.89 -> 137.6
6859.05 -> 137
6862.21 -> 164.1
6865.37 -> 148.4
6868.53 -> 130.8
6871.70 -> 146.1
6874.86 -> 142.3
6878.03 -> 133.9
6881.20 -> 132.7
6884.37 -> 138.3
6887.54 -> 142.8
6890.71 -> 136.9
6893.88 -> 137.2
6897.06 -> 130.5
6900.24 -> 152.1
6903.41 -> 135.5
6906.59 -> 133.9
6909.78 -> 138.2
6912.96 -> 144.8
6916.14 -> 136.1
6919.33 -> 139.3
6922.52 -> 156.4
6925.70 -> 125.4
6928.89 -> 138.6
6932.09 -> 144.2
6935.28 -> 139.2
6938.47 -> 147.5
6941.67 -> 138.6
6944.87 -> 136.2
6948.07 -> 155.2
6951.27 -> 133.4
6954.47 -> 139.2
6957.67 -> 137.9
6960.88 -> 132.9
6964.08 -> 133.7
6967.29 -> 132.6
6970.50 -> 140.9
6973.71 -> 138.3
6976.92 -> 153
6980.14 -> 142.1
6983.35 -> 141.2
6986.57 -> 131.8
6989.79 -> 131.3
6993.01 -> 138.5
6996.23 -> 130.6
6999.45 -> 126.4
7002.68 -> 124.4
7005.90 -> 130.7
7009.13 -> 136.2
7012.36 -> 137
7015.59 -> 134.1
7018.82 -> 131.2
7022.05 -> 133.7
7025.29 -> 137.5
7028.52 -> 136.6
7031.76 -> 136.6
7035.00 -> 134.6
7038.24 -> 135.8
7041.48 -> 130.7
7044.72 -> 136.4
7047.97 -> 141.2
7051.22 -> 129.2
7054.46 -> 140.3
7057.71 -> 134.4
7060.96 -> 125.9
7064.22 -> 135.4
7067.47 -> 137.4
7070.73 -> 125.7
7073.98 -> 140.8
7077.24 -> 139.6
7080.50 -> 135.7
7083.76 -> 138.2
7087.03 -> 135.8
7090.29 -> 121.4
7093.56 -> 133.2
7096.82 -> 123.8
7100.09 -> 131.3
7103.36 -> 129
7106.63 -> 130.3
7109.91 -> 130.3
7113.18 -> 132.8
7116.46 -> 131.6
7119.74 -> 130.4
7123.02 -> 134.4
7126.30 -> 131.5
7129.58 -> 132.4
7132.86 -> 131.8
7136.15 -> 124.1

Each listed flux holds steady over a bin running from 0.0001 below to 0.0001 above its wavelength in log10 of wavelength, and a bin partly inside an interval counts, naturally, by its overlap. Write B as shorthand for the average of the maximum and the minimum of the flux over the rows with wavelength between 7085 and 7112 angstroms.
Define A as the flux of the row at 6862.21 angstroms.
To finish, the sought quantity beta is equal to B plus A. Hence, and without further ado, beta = 293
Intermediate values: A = 164.1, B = 129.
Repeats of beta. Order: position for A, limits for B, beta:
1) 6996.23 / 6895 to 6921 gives 272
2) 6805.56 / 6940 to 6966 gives 284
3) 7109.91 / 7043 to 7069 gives 264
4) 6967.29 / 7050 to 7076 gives 266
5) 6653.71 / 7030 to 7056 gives 285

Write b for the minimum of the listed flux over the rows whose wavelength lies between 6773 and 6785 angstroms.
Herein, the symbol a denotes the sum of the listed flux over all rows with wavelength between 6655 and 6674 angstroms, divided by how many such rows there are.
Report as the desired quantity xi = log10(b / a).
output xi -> -0.040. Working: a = 148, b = 135.4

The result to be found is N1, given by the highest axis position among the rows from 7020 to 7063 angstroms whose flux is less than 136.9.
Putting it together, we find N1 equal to 7060.96 angstroms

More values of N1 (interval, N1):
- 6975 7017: 7015.59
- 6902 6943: 6925.70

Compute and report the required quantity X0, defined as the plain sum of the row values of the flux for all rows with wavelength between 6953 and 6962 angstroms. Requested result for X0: 410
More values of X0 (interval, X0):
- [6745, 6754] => 436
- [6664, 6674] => 437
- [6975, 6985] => 436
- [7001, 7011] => 391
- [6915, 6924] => 432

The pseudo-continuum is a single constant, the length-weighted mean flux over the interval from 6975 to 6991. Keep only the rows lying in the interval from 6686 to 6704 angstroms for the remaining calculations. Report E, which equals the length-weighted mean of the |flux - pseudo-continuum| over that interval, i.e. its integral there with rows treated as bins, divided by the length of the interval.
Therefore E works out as 4.1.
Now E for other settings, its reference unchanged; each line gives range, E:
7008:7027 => 5.1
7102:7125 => 8.7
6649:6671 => 10.0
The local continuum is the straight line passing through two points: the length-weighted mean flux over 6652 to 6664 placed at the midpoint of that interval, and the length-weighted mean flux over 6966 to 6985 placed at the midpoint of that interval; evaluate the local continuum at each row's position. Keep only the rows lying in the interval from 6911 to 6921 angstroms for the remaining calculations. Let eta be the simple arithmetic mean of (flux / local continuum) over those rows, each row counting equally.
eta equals 0.98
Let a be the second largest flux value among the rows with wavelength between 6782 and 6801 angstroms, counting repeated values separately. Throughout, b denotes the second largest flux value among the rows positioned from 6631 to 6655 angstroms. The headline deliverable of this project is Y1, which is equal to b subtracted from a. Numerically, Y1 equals -12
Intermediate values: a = 143.4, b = 155.4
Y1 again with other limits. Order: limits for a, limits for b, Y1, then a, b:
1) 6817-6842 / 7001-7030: 20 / 156.7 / 137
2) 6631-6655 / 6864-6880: 9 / 155.4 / 146.1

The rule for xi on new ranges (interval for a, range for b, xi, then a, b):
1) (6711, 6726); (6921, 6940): -0.047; 140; 125.4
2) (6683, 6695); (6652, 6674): -0.007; 141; 139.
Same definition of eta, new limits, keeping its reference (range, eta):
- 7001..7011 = 0.93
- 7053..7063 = 0.96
